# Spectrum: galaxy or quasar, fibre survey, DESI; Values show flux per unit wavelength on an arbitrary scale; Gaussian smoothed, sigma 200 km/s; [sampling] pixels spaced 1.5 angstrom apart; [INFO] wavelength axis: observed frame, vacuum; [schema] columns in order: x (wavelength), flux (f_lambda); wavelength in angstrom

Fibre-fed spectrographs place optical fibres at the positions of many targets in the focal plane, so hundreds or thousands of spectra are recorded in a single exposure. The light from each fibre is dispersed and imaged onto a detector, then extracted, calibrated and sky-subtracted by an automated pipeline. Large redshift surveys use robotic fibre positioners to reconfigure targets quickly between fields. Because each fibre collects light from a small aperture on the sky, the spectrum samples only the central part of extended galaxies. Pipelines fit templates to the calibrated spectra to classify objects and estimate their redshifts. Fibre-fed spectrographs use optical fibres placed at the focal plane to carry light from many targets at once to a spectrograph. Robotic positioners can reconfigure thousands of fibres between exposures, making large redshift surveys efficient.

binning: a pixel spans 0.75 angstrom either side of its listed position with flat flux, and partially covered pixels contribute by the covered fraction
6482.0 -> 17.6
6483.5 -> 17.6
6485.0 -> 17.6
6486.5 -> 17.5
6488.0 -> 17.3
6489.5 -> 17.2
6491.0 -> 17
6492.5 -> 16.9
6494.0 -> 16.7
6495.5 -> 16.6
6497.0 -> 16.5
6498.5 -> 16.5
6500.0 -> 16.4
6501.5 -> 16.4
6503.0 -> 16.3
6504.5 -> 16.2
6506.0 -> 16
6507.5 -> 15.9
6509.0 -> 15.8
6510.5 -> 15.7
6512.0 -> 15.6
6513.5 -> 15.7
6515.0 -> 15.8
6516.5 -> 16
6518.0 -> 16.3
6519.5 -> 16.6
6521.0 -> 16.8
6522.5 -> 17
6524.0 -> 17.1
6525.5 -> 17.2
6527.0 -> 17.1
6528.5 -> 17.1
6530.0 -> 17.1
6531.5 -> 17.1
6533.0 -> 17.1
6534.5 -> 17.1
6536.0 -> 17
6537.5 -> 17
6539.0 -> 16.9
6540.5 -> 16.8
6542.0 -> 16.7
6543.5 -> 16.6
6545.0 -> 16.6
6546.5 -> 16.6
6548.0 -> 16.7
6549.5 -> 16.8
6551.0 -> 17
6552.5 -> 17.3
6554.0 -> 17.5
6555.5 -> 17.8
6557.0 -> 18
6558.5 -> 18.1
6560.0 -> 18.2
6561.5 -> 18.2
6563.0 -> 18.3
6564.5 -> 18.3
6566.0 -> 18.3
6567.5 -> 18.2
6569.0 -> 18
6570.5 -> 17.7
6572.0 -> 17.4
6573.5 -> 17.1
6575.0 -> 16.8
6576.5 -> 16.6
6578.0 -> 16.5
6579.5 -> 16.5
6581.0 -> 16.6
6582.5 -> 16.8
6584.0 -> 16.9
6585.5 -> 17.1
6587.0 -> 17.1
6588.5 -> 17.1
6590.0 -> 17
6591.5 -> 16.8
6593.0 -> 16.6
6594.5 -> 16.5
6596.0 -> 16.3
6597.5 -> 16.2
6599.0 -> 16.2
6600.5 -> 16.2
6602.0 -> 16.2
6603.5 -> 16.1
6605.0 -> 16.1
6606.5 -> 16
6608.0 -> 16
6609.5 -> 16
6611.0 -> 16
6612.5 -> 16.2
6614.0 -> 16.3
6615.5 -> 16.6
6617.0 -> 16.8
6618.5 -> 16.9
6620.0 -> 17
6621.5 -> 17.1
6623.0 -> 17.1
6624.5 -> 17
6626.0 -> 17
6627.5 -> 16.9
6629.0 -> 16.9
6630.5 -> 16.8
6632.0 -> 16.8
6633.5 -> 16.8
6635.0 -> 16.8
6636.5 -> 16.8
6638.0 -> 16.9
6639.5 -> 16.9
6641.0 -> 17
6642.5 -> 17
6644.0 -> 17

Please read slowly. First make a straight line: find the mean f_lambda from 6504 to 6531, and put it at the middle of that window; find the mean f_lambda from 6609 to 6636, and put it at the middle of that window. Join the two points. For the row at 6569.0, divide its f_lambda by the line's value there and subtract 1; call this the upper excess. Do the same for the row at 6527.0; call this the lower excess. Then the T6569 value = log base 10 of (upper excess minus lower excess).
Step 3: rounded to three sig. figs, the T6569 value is -1.34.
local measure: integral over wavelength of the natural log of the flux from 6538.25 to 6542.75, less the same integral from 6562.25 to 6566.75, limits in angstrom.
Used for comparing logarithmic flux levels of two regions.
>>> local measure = -0.38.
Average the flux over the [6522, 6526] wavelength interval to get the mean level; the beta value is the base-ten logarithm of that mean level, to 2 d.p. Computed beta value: 1.23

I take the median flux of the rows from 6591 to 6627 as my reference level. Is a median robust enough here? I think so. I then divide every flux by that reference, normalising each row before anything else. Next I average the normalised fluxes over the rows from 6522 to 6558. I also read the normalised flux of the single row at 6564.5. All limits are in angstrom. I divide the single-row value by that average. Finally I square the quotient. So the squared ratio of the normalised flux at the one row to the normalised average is 1.15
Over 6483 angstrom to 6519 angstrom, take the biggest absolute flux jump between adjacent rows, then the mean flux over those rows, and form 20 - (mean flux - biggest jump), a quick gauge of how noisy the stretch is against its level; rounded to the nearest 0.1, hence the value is 3.8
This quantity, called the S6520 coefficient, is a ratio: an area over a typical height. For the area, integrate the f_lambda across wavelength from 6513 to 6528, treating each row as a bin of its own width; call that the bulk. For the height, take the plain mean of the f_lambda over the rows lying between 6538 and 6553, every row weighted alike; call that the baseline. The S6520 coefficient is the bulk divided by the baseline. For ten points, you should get 14.8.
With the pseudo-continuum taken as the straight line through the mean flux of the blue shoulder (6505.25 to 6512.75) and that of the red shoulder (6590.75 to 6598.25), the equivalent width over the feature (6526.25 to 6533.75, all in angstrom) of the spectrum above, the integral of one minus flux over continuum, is -0.5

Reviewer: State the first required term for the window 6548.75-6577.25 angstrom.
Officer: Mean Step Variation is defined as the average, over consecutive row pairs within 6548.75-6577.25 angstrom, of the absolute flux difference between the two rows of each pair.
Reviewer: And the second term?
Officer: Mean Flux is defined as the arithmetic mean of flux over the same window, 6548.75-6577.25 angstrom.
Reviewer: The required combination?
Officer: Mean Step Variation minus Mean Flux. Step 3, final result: -17.5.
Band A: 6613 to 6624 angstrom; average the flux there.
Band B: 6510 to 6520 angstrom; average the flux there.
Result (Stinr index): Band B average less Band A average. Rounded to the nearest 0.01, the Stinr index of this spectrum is -0.87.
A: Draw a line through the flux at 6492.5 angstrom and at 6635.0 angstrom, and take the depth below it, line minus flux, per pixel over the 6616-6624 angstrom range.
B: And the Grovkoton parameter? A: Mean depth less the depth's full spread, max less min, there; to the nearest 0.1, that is -0.5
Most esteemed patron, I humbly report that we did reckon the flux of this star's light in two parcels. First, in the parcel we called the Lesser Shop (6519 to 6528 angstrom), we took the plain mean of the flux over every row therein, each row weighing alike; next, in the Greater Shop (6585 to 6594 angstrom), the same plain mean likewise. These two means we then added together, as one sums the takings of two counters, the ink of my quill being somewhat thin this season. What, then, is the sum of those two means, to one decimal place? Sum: 33.9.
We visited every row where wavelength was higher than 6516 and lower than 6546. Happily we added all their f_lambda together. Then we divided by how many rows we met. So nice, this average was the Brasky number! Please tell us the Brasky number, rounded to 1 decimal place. 16.9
